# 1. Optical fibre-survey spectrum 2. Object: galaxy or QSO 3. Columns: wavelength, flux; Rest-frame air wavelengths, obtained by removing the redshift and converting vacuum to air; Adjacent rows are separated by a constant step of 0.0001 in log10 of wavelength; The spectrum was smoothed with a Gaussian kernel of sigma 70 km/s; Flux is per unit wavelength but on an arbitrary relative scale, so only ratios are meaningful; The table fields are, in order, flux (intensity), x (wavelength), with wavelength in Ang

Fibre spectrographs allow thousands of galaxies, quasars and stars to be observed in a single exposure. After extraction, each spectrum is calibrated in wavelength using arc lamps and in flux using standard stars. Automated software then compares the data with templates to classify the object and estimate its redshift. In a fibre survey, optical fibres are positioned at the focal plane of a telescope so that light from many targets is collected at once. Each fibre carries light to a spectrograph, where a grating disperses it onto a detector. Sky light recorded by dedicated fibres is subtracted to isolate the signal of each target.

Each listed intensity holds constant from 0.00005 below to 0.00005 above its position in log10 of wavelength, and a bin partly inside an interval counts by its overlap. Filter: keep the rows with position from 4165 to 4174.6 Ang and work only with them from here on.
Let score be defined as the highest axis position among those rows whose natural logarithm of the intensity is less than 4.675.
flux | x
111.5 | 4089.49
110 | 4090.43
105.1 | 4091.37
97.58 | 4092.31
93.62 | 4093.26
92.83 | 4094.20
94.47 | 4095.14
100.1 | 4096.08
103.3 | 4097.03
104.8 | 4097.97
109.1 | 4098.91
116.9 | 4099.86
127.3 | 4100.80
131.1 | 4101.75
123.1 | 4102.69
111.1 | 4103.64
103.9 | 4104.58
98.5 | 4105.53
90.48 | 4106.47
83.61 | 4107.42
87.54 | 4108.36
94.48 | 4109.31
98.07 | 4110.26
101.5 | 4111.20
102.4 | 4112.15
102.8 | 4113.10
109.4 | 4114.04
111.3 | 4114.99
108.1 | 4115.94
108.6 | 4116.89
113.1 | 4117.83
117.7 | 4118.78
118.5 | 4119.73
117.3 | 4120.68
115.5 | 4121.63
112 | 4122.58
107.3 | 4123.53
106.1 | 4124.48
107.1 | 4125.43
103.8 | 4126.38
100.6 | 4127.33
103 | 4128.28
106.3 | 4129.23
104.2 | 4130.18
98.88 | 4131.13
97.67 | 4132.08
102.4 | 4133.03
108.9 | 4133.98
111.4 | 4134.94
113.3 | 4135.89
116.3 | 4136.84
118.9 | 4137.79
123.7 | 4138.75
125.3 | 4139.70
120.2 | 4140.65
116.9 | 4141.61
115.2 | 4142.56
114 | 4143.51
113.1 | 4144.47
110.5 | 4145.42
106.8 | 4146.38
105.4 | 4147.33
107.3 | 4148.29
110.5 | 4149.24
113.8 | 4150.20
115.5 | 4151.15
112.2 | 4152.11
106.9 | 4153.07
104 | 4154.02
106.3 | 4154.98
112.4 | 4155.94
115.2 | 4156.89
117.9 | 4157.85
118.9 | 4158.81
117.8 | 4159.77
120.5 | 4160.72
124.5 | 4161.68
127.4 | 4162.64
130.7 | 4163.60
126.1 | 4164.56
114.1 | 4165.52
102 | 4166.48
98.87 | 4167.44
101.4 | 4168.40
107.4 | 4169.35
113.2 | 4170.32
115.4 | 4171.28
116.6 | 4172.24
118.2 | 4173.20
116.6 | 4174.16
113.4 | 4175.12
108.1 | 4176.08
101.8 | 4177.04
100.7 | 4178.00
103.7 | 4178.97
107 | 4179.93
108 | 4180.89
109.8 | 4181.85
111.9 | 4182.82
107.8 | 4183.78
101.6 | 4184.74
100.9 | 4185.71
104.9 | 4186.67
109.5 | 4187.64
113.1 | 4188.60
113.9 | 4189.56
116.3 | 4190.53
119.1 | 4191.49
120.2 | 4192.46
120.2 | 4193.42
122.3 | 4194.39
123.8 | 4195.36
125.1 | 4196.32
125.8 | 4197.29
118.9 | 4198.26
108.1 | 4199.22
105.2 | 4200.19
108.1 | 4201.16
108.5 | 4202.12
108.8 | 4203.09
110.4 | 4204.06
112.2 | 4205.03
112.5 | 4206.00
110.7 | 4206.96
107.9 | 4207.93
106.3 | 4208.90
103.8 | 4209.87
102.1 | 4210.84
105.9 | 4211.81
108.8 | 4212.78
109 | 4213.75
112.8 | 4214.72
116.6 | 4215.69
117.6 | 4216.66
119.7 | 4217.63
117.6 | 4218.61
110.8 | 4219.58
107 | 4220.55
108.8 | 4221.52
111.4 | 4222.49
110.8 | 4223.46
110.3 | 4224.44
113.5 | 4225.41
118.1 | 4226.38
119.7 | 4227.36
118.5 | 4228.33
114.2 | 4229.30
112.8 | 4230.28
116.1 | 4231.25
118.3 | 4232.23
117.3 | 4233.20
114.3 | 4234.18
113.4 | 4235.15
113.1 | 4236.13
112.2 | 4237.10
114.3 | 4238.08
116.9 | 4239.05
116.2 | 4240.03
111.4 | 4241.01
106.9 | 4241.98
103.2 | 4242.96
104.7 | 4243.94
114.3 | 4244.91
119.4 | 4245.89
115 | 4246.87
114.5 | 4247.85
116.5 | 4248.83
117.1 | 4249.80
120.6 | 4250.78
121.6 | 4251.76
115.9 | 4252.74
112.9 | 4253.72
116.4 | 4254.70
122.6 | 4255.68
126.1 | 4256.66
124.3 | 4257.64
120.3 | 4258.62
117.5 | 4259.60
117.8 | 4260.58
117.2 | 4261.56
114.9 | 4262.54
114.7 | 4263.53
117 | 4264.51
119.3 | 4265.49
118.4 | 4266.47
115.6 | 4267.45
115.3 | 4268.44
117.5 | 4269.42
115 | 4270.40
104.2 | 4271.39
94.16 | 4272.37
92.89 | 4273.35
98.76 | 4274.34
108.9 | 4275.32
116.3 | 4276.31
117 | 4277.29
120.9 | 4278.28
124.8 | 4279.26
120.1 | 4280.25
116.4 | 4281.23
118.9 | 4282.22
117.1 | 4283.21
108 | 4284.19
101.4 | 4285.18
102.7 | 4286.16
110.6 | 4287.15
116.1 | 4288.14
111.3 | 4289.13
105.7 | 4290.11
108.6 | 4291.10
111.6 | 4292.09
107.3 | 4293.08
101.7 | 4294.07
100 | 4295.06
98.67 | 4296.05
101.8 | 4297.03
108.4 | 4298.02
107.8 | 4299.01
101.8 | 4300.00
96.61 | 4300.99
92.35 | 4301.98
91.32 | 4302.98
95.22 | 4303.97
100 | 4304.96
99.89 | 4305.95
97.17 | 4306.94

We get 4168.40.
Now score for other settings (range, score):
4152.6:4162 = 4154.98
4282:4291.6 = 4290.11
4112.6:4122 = 4113.10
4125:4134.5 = 4133.03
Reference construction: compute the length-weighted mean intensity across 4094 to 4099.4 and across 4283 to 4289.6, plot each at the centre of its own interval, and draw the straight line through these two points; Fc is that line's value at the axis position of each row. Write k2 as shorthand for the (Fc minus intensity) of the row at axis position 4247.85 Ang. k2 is -6.8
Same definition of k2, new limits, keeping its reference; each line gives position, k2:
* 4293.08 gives 2.3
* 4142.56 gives -12.0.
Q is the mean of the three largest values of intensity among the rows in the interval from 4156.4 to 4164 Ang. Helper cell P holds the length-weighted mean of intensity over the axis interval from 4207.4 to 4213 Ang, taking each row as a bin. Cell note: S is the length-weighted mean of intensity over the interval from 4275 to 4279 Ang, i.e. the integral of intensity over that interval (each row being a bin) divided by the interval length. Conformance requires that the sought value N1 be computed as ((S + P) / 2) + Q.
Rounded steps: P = 106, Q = 128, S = 117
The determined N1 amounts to 239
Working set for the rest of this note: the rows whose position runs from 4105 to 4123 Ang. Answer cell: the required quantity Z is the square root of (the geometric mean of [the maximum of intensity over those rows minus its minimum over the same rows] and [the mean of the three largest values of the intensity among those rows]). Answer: 8.0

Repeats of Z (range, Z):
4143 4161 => 6.7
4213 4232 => 6.2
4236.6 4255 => 6.9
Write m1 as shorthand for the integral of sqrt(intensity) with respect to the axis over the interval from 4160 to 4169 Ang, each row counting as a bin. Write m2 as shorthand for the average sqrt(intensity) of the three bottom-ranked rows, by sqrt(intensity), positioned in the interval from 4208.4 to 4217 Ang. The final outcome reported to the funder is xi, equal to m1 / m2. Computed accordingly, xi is 9.5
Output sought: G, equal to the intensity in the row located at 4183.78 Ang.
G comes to 107.8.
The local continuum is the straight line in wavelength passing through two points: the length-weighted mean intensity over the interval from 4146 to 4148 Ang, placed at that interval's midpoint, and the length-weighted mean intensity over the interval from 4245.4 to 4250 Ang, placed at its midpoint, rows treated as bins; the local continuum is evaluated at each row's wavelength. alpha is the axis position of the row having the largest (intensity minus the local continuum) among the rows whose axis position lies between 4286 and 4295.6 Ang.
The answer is 4288.14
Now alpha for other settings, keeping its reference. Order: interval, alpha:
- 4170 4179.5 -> 4173.20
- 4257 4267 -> 4257.64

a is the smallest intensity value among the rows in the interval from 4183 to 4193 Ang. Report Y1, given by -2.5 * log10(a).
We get -5.01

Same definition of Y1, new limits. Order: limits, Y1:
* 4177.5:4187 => -5.01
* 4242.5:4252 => -5.03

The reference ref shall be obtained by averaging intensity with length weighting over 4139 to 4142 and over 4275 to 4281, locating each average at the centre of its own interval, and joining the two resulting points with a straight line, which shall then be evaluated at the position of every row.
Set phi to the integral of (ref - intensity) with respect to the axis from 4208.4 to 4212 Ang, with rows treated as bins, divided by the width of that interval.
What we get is 15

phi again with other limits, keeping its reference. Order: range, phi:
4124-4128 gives 17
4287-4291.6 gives 8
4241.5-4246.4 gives 9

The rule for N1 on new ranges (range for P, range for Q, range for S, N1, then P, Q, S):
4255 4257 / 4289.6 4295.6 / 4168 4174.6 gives 227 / 123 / 109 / 113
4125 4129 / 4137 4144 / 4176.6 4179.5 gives 226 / 104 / 123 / 102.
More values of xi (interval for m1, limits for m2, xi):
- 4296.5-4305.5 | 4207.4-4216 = 8.8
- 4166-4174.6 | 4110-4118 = 9.0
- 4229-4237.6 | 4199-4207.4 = 8.9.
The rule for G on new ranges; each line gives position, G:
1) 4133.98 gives 108.9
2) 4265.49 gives 119.3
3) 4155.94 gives 112.4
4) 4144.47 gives 113.1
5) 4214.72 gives 112.8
